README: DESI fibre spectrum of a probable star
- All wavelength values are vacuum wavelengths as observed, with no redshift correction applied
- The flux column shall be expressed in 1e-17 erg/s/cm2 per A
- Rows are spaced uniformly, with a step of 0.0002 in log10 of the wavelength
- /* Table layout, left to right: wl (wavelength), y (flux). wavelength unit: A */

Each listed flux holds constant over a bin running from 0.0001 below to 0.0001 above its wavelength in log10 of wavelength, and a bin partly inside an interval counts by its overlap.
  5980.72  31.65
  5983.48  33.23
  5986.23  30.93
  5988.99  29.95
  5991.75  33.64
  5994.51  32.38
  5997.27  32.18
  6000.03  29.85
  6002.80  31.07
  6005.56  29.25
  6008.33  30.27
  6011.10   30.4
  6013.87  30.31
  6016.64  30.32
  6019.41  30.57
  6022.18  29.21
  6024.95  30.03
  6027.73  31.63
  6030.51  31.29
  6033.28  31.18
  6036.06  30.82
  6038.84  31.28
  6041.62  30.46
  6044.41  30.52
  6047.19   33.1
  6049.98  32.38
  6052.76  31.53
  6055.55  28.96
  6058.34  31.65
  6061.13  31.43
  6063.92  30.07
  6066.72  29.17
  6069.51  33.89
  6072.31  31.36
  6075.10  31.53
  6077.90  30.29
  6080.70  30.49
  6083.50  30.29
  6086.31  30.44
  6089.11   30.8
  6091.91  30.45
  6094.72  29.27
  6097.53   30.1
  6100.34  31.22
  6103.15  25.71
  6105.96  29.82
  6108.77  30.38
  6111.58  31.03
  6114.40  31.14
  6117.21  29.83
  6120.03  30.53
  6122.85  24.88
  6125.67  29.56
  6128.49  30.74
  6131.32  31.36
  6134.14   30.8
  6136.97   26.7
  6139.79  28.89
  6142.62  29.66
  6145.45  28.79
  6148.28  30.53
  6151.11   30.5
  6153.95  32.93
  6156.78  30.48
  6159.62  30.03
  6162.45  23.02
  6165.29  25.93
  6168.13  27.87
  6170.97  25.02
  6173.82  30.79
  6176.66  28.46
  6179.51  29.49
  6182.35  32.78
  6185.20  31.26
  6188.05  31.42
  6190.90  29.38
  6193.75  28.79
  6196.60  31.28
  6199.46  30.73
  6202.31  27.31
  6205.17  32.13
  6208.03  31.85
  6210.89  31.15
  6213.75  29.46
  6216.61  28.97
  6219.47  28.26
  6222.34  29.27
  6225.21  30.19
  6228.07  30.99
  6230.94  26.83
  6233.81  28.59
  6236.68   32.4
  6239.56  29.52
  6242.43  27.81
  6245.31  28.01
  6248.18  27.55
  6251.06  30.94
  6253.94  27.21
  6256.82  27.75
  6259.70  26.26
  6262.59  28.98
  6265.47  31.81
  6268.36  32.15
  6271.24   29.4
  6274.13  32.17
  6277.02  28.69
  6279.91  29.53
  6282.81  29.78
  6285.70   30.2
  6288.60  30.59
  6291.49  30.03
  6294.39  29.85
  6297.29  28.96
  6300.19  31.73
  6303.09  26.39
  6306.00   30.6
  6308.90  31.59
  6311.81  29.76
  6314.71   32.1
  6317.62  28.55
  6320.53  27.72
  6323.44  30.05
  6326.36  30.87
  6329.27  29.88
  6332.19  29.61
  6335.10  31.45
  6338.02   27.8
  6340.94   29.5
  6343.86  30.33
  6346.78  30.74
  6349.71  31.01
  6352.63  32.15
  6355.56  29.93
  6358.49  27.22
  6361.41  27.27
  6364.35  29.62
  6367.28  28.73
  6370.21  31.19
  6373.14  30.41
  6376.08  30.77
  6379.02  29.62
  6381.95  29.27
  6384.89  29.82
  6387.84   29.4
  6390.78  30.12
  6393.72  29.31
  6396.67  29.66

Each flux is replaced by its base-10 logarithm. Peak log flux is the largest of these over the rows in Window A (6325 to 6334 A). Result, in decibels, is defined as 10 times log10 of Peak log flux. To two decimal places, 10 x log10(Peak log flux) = 1.73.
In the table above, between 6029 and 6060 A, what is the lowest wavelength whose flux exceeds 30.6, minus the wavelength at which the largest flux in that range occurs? -16.7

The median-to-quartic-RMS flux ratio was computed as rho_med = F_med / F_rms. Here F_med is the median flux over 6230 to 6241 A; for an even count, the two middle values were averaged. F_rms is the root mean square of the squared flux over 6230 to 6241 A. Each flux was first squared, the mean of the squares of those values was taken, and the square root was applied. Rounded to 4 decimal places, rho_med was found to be 0.0333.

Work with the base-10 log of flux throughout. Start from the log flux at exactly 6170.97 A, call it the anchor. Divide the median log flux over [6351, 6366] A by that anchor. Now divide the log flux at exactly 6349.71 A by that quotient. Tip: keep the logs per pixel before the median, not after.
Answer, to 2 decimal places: 1.42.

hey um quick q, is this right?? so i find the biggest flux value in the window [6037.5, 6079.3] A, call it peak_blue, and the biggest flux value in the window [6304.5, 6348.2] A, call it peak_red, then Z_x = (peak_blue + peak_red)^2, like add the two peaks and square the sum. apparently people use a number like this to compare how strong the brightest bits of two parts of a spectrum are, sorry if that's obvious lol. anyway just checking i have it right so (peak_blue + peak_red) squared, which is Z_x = 4355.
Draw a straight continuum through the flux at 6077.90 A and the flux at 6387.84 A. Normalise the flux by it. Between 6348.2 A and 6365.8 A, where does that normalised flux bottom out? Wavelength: 6358.49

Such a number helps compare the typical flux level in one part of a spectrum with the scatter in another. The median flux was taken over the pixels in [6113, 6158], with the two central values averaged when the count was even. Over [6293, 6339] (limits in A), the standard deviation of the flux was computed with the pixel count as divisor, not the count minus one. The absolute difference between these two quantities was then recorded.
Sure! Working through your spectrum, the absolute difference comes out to 28.9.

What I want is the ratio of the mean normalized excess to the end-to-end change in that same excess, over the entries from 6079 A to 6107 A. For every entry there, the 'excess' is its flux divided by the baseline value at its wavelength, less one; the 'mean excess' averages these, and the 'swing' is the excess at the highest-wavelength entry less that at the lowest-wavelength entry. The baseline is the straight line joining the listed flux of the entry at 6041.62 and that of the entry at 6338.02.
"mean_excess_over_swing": 0.3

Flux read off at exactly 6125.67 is 29.56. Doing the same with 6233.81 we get 28.59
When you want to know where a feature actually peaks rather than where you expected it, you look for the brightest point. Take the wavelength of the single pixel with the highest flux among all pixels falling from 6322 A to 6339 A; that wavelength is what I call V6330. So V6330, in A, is 6335.10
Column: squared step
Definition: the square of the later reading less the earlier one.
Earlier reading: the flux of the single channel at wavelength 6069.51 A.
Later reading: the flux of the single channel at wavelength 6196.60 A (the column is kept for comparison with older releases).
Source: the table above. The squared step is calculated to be 6.8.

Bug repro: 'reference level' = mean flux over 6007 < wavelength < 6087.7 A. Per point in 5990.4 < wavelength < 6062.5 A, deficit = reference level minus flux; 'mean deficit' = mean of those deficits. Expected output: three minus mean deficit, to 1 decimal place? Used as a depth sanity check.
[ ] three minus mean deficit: 3.1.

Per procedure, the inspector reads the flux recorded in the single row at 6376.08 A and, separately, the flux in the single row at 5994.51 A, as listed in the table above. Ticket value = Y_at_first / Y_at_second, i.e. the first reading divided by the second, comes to 0.95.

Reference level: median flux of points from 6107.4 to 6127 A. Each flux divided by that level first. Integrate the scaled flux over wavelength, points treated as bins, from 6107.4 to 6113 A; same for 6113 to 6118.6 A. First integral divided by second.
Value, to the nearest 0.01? 1.01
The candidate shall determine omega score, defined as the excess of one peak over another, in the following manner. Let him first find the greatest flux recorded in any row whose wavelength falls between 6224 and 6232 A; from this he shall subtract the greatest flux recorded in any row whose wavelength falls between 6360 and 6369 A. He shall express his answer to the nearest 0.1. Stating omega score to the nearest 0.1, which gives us 1.4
